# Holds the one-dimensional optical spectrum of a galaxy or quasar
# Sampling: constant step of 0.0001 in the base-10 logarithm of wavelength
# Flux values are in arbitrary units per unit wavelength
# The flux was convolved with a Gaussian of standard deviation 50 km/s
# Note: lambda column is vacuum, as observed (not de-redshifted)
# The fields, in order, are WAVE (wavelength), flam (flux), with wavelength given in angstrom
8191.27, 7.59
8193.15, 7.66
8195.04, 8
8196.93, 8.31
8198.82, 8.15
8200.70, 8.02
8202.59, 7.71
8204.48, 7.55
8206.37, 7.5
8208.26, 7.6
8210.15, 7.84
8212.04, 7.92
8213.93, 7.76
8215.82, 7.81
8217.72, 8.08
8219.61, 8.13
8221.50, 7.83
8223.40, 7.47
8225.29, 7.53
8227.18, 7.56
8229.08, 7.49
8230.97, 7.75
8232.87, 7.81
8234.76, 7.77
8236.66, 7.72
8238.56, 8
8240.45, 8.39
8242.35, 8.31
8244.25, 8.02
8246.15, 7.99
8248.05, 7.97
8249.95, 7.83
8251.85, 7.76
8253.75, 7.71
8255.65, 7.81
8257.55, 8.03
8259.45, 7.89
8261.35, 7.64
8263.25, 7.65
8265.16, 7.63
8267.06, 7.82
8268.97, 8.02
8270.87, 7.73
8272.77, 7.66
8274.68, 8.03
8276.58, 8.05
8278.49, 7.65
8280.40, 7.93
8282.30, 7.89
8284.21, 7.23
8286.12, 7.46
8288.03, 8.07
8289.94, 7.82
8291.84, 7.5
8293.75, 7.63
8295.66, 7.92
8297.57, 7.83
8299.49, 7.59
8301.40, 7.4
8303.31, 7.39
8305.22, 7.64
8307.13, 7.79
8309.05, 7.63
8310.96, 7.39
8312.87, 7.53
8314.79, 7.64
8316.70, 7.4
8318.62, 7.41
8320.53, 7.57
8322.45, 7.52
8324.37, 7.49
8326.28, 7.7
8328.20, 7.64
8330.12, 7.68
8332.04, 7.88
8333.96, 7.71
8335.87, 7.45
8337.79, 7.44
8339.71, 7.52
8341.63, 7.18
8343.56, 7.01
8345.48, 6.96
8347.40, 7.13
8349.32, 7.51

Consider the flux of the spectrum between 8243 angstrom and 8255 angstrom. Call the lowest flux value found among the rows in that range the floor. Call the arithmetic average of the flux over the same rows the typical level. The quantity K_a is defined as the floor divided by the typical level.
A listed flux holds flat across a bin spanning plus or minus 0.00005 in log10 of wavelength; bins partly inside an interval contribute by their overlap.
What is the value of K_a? 0.978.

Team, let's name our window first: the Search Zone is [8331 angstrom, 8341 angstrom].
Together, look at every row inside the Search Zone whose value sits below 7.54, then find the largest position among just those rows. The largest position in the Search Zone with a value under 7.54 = 8339.71 angstrom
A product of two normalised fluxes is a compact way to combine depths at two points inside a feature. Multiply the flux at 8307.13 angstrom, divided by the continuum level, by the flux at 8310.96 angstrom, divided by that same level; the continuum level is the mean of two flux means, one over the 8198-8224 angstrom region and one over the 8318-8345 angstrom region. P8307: 0.98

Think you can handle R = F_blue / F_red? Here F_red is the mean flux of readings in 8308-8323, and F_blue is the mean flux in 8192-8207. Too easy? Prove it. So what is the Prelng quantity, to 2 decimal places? 1.05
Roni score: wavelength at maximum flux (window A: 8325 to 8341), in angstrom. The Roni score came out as 8332.04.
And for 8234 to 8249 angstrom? 8240.45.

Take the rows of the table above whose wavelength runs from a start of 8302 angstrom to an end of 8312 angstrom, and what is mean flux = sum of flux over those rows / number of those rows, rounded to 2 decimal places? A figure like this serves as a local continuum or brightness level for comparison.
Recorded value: 7.57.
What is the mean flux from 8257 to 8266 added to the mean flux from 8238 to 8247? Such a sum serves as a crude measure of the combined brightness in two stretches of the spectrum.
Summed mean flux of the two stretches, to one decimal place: 15.9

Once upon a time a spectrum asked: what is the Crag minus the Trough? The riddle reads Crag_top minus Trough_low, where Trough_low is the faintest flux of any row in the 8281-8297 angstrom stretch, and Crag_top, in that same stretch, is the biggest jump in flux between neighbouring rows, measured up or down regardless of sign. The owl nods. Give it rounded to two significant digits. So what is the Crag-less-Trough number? -6.6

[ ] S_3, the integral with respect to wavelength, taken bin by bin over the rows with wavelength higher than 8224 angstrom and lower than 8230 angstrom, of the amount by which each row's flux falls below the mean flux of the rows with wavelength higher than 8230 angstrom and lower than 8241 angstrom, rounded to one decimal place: 2.2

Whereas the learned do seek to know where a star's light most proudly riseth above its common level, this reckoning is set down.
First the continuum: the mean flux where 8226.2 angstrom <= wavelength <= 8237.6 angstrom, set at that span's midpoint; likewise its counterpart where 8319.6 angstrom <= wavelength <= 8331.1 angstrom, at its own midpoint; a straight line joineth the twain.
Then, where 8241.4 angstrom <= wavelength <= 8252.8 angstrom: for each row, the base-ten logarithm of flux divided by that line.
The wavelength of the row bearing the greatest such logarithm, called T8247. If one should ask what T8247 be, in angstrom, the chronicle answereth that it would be 8242.35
